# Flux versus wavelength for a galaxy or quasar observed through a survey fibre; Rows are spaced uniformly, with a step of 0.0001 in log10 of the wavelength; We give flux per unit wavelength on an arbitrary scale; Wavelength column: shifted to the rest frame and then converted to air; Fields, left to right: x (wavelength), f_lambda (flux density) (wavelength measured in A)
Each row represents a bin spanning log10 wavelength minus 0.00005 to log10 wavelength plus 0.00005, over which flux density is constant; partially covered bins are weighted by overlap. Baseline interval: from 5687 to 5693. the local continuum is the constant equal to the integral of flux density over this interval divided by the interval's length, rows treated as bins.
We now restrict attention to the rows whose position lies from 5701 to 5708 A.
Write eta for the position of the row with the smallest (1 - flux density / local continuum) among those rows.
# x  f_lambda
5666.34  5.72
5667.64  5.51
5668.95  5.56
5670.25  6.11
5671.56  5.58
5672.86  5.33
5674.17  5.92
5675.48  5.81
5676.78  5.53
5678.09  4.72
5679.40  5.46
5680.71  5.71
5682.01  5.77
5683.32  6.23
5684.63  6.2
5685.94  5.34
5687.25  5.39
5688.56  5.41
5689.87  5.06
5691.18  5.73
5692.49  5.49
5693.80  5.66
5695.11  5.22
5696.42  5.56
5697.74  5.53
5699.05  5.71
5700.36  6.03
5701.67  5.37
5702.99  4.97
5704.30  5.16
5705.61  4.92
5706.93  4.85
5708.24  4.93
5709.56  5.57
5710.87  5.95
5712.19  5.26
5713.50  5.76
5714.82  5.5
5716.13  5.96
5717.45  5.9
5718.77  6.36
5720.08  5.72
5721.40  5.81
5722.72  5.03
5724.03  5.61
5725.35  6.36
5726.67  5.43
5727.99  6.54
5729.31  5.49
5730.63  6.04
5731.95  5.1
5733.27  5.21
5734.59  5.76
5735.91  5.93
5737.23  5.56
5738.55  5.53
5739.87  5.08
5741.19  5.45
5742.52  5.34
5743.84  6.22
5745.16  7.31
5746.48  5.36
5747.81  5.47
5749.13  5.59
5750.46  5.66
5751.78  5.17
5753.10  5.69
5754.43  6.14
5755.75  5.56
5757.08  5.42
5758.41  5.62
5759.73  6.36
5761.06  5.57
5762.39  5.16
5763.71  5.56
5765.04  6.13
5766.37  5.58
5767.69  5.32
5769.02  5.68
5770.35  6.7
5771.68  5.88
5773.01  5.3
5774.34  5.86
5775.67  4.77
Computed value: 5701.67 A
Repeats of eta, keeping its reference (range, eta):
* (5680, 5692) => 5683.32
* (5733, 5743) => 5735.91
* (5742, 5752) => 5745.16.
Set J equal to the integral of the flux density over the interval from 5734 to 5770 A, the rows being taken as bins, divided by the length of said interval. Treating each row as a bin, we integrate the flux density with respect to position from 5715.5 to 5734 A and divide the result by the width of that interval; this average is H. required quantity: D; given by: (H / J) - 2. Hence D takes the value -0.99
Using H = 5.75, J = 5.68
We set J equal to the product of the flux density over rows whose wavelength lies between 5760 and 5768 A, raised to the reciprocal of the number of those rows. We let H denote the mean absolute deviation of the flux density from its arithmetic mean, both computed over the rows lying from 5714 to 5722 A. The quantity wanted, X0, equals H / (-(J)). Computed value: -0.036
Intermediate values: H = 0.198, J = 5.55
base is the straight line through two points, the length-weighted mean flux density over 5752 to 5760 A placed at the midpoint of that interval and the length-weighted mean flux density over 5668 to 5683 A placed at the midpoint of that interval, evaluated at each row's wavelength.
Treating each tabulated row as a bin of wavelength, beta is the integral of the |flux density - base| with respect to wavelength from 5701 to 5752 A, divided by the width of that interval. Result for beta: 0.399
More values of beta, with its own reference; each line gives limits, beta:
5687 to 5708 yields 0.343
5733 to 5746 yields 0.444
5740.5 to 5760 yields 0.382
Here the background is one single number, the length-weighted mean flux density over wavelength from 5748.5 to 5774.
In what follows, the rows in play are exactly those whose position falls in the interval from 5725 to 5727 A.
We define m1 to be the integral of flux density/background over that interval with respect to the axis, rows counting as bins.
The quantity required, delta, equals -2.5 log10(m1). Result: -0.79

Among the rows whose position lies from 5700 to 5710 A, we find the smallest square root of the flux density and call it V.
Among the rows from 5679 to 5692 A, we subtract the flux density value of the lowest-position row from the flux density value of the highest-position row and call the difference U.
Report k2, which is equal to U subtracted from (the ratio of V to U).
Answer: 8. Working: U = 0.3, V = 2.20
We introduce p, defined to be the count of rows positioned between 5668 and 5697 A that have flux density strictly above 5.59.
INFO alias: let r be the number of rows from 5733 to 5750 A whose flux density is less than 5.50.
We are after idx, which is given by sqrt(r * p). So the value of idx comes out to 7.3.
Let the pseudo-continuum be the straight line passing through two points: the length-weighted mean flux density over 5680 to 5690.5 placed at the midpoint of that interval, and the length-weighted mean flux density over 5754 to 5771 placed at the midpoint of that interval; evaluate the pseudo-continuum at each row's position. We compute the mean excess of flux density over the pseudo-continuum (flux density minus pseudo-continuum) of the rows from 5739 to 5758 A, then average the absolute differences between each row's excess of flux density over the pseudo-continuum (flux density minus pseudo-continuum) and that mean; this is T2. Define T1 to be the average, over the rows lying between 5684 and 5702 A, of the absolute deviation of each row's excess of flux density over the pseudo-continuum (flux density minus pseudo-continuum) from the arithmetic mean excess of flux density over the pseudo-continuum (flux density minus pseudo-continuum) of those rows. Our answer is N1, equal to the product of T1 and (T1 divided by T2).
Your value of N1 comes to 0.13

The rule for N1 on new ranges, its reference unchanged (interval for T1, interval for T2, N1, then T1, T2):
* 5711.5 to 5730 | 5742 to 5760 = 0.27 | 0.333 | 0.42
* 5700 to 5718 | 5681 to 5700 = 0.54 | 0.368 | 0.25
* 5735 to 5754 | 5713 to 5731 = 0.39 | 0.354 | 0.32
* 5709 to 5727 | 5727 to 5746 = 0.17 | 0.285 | 0.47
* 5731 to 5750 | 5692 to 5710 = 0.49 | 0.383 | 0.30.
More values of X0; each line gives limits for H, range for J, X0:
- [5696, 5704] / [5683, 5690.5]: -0.043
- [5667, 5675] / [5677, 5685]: -0.041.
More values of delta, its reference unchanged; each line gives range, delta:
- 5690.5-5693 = -0.98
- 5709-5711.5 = -1.01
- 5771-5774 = -1.18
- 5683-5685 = -0.85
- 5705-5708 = -1.03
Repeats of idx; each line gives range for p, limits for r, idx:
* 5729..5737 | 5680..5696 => 4.2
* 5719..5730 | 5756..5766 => 3.2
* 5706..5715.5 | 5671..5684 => 2.4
